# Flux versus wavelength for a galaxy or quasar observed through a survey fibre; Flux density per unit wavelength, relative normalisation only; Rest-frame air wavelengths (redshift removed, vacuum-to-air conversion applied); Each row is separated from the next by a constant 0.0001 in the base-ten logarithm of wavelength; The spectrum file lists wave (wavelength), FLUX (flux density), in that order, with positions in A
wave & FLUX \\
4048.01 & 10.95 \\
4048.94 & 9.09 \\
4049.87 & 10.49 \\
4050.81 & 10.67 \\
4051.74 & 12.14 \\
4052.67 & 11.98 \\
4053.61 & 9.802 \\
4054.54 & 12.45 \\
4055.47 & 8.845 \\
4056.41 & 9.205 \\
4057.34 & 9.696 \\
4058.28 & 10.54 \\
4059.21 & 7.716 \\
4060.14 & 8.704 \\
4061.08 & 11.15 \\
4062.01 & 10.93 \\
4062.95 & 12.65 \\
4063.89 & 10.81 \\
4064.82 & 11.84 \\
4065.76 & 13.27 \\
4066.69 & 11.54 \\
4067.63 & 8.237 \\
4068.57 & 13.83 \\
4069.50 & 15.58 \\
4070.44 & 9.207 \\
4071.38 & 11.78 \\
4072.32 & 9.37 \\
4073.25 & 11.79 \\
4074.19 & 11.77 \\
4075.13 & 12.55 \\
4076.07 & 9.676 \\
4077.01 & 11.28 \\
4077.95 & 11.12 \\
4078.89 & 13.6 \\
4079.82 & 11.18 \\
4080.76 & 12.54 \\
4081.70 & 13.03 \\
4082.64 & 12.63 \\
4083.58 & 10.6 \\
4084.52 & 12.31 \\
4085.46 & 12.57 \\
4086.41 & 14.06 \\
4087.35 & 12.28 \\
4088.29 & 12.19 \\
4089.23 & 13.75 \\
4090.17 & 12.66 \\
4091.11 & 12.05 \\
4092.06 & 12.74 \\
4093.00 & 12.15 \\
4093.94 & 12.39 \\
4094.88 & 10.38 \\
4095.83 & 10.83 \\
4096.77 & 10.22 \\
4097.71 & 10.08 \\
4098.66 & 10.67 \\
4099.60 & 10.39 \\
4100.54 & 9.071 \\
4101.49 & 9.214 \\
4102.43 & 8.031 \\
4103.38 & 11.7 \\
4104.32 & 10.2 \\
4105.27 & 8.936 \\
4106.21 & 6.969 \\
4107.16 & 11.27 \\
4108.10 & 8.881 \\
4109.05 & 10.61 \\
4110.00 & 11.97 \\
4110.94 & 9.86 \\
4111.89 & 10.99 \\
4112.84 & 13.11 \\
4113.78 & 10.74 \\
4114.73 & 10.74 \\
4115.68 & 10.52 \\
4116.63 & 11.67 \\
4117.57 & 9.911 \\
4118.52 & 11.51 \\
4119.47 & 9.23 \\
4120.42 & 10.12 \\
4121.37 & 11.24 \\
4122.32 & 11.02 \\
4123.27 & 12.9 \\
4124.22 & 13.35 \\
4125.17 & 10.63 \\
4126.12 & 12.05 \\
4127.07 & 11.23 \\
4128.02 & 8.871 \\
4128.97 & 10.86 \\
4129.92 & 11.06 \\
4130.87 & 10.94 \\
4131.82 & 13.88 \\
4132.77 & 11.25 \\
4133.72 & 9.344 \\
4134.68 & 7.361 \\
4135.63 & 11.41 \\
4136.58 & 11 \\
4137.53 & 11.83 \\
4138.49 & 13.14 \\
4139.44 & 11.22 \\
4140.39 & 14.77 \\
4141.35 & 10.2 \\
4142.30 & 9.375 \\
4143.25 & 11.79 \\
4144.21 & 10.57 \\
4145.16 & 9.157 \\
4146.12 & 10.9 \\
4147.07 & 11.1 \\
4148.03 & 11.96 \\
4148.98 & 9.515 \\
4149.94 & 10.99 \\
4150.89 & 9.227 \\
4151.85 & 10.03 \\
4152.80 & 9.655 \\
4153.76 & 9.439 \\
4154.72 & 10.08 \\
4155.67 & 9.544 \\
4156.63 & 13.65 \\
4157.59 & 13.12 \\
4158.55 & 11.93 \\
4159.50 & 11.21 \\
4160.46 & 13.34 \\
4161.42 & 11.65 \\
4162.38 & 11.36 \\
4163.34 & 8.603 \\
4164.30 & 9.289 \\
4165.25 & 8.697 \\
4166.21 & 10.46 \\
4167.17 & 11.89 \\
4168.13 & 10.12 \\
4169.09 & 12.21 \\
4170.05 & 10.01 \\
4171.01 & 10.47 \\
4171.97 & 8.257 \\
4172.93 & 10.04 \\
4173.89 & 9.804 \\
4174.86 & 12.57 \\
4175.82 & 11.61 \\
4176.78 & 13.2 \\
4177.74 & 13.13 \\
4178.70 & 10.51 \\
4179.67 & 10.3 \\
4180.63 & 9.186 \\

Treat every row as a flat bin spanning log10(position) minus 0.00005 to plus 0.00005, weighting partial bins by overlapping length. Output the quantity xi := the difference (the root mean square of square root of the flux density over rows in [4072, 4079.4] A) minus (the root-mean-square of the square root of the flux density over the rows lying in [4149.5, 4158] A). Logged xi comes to 0.11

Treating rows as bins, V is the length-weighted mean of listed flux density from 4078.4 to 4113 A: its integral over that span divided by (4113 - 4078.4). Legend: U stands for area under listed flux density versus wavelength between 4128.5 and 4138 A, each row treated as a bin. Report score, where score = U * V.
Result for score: 1162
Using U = 104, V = 11.2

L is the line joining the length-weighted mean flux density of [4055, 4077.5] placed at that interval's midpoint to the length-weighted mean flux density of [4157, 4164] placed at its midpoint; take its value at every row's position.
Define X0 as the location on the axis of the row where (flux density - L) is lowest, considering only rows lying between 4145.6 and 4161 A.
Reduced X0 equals 4150.89 A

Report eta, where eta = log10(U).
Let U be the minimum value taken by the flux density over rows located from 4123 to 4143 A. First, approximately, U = 7.361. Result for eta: 0.87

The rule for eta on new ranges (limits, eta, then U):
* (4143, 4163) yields 0.96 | 9.157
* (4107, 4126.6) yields 0.95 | 8.881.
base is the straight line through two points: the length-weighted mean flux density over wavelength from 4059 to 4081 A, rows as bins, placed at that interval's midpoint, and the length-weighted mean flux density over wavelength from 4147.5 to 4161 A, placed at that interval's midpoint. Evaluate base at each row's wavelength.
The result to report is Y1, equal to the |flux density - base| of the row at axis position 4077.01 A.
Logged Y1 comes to 0.1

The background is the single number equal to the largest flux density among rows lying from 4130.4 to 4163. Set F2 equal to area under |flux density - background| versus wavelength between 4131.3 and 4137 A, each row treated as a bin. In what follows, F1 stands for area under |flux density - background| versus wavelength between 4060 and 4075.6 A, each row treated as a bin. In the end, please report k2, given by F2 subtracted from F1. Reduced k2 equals 29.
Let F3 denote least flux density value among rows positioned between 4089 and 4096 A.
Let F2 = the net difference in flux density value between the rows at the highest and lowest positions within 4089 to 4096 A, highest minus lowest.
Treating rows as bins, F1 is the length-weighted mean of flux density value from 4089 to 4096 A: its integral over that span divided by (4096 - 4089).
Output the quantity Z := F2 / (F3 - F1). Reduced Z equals 1.7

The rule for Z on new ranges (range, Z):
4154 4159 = -0.9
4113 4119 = -0.7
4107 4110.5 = -0.4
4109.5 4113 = -0.8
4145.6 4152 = 0.7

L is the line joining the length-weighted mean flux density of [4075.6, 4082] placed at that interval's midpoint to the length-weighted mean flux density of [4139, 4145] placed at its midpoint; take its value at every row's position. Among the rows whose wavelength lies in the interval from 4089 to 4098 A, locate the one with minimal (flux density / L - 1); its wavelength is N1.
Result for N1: 4097.71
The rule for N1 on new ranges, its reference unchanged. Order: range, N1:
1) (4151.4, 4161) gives 4153.76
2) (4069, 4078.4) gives 4070.44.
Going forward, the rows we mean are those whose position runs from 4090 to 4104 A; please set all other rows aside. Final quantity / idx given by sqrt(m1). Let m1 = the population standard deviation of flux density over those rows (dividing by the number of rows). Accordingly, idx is 1.17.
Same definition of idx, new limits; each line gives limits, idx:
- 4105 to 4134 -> 1.20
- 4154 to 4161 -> 1.23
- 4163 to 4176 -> 1.15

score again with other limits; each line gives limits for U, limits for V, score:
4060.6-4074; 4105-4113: 1583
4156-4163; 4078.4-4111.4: 955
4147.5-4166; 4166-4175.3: 2092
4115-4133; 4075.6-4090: 2452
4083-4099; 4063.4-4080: 2204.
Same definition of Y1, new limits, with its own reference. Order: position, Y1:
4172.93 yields 0.9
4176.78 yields 2.3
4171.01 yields 0.4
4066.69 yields 0.2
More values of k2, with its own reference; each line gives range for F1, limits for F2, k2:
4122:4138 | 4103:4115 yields 7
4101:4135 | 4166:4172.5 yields 113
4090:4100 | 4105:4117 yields -16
